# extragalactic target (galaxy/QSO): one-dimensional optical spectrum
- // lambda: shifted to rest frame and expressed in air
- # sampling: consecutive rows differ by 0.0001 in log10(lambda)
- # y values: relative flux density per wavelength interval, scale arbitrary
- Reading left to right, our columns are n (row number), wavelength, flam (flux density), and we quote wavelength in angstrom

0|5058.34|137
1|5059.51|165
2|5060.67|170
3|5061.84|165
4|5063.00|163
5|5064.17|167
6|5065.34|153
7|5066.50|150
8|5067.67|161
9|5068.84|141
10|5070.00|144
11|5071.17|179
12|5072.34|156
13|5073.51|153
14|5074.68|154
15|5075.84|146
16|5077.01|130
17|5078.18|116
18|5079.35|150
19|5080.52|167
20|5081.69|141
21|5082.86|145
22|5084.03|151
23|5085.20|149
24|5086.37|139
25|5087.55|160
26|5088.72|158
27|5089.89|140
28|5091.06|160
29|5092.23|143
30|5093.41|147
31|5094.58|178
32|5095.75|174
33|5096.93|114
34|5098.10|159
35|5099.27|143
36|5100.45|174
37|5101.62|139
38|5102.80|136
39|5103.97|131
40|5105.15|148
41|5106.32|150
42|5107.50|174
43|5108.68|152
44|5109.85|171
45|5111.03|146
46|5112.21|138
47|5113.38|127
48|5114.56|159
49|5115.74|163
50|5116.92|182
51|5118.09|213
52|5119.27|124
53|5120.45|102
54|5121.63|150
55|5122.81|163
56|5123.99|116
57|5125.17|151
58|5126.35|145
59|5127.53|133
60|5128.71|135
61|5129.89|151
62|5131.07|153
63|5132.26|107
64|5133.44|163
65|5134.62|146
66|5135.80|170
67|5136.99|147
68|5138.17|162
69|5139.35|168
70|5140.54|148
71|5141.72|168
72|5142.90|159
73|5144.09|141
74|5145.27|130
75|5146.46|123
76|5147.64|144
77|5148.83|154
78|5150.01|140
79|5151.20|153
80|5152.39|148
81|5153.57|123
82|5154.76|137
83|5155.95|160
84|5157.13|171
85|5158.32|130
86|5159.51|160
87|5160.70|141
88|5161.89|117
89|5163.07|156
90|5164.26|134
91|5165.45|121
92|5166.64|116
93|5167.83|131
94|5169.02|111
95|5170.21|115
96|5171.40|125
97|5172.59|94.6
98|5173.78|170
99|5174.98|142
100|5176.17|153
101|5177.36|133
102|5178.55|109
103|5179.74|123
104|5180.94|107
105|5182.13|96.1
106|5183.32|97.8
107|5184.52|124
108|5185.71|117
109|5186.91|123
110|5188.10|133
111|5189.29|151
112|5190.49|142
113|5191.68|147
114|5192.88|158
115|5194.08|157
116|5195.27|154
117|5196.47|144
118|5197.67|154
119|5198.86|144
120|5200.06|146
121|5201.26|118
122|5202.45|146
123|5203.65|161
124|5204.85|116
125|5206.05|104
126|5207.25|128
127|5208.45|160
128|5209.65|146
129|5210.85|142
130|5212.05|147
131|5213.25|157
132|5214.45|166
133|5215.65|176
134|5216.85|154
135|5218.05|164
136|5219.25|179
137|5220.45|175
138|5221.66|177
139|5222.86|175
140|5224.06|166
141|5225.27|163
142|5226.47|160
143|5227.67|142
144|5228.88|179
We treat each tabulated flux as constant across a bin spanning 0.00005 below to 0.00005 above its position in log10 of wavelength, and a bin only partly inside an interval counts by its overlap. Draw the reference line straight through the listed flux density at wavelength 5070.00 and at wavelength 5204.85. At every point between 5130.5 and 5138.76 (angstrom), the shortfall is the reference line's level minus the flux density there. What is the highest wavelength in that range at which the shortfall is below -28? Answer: 5138.17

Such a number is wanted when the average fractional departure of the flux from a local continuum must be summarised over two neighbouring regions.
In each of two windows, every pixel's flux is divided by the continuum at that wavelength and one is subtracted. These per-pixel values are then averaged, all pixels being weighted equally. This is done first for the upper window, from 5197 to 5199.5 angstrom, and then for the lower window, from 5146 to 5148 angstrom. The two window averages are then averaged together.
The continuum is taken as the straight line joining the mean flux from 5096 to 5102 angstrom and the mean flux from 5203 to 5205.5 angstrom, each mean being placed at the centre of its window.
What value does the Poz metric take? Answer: 0.00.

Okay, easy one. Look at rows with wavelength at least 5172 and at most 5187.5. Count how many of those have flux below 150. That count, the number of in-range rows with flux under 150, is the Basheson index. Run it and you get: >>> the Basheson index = 11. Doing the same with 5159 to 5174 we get 10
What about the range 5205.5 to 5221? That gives 5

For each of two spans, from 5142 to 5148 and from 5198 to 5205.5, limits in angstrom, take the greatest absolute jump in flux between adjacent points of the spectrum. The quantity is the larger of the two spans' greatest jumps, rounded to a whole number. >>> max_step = 45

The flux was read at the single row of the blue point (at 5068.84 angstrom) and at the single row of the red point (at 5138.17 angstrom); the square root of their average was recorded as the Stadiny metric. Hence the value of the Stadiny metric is 12.3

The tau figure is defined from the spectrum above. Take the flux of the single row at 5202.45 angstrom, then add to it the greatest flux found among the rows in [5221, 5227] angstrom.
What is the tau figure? 323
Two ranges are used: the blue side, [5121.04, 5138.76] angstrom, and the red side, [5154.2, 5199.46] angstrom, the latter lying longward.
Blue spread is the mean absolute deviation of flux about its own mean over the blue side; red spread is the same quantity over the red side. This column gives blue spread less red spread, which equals -4.5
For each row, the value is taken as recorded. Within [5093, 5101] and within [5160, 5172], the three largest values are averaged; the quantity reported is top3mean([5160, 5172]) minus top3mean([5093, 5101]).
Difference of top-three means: -32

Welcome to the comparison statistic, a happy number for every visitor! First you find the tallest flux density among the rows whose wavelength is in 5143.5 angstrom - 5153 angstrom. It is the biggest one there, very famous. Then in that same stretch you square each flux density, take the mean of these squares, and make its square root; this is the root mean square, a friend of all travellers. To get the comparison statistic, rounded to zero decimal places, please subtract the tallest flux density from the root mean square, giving -12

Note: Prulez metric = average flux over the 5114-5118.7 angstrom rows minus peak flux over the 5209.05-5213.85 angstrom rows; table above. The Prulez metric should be 22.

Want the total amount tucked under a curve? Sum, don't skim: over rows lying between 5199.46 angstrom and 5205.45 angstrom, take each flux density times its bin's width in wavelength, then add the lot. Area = 823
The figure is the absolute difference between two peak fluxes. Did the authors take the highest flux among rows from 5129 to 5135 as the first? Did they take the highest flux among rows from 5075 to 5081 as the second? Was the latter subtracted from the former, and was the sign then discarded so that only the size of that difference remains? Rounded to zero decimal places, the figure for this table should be 4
